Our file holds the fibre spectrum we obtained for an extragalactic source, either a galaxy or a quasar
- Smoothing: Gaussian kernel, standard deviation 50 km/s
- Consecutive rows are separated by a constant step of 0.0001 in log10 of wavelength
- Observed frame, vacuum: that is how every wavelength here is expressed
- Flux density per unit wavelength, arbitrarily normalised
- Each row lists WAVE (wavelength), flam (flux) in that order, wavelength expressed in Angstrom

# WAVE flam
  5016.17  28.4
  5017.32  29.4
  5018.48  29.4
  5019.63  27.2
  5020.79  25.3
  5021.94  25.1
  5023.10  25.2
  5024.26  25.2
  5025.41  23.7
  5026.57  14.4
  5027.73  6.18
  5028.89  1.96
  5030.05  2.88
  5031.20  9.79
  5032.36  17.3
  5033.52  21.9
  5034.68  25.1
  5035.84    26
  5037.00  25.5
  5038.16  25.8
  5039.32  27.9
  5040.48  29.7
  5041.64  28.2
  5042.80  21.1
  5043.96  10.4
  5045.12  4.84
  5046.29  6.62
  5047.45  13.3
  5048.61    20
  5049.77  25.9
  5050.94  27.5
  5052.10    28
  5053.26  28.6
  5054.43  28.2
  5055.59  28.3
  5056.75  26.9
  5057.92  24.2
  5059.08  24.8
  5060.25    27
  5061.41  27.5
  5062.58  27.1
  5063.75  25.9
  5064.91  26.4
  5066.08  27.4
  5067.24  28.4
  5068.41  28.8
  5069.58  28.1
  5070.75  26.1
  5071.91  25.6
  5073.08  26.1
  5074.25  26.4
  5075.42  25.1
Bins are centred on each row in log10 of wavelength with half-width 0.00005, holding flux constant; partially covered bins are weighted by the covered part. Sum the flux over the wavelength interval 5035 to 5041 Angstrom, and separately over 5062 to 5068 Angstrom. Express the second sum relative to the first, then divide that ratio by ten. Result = 0.10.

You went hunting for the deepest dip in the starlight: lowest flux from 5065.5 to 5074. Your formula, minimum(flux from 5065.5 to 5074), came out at 25.6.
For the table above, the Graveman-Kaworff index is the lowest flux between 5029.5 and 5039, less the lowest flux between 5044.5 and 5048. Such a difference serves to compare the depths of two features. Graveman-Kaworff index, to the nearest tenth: -2.0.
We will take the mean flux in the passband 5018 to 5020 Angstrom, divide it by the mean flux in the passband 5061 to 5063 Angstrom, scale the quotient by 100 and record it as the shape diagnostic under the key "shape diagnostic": 104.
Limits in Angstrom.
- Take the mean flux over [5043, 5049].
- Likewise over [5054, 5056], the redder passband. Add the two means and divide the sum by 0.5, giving 79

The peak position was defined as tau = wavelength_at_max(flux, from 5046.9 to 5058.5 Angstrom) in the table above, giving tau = 5053.26 Angstrom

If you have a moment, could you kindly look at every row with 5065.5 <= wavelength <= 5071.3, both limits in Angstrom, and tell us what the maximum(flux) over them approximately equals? 28.8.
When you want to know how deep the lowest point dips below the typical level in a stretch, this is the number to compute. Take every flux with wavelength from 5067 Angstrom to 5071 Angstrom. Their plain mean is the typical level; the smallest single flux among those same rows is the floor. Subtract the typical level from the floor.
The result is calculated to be -1.8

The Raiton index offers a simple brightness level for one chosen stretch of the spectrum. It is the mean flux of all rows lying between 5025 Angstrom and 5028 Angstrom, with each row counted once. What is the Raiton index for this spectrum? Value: 15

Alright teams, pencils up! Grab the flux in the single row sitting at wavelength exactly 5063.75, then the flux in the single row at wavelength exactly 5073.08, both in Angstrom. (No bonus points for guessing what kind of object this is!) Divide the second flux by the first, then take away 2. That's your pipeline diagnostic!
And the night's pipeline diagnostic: -1.0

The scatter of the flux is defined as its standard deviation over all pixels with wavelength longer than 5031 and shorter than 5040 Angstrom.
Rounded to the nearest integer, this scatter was 6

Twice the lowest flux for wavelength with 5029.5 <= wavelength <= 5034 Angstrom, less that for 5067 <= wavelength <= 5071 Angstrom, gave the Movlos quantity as -20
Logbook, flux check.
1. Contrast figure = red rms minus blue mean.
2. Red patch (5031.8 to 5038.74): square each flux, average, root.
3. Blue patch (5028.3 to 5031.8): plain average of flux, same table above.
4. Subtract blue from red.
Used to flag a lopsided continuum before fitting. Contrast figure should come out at 19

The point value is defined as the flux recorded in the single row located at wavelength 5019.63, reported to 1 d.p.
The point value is 27.2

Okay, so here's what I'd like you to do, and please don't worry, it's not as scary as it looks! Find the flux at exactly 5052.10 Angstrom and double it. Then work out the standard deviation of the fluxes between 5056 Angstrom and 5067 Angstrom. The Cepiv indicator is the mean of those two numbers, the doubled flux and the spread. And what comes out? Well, 28.6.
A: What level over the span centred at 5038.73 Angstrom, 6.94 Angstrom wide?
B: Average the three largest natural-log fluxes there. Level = 3.35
